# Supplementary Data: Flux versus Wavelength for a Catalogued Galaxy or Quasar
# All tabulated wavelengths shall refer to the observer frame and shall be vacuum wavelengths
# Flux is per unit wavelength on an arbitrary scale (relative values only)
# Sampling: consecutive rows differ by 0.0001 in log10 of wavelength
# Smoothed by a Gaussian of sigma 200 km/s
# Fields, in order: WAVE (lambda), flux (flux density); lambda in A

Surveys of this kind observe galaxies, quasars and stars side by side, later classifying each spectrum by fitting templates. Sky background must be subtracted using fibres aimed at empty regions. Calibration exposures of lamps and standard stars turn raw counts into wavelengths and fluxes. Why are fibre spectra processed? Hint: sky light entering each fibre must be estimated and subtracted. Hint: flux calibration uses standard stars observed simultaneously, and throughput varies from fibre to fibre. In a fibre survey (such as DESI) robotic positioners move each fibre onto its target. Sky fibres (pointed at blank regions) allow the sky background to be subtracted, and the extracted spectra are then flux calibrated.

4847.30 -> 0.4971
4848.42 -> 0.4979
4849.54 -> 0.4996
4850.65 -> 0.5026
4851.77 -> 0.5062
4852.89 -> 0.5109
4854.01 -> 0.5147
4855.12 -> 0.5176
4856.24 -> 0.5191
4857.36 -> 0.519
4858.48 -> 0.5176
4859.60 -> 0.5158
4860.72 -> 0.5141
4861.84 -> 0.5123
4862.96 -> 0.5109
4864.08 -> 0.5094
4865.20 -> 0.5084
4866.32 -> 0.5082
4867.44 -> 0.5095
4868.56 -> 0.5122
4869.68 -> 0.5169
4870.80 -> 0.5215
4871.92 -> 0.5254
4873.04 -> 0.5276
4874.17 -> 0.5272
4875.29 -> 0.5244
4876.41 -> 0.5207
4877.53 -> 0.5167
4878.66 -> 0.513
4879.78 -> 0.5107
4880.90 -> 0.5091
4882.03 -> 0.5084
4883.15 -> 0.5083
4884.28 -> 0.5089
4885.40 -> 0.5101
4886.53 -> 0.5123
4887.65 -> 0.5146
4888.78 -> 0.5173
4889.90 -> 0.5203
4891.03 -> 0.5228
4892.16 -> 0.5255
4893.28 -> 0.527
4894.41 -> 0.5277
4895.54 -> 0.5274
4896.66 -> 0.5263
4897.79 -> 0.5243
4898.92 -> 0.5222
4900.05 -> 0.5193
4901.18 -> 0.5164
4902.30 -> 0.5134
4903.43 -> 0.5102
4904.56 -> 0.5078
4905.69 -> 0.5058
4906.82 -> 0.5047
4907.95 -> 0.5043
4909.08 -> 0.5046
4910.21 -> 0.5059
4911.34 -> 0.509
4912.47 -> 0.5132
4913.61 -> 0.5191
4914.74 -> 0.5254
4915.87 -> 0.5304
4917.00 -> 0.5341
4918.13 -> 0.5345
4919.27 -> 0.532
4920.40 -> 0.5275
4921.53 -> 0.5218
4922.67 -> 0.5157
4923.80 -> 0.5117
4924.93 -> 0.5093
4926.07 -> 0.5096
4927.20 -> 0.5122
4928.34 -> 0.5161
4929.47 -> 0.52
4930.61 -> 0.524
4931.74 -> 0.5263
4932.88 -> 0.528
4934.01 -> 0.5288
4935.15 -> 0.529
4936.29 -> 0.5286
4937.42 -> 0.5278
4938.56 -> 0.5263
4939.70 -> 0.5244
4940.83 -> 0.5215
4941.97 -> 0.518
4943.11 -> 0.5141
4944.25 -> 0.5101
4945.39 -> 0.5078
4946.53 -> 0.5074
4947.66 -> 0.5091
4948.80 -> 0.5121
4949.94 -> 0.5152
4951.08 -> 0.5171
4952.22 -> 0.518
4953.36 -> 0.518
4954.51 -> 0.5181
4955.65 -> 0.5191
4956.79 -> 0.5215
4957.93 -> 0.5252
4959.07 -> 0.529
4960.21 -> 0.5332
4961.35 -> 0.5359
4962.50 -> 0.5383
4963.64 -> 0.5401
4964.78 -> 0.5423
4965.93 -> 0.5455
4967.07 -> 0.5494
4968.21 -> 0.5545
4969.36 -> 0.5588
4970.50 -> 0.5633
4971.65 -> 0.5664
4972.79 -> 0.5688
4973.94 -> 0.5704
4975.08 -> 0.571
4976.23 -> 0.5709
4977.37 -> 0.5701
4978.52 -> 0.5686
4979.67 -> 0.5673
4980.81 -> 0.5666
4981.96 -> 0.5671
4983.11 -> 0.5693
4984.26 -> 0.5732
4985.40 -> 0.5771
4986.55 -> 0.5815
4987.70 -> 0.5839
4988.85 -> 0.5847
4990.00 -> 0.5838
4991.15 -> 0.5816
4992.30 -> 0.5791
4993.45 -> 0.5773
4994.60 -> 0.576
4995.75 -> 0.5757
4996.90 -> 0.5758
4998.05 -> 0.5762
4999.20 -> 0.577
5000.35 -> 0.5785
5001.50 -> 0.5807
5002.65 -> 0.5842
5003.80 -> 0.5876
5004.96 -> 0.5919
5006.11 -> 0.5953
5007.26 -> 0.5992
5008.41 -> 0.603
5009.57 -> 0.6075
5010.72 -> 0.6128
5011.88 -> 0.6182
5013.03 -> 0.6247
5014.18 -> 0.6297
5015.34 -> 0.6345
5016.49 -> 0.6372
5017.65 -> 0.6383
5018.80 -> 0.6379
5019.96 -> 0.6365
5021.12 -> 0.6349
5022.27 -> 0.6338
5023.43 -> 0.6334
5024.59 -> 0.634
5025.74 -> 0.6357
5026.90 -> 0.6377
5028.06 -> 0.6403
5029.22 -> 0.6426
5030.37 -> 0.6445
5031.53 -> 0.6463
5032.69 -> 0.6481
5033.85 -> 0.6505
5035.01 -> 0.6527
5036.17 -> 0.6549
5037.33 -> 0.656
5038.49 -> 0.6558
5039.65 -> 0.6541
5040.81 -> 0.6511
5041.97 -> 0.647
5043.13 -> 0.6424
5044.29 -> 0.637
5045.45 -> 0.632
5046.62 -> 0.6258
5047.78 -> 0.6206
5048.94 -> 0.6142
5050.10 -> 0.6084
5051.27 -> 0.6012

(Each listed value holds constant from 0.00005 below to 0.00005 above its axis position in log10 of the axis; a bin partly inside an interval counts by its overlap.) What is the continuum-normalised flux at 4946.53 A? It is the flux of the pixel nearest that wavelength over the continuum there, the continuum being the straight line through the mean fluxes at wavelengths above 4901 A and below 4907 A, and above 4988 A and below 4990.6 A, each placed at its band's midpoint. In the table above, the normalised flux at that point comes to 0.928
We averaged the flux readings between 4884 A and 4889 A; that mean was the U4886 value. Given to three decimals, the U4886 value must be 0.513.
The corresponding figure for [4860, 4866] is 0.511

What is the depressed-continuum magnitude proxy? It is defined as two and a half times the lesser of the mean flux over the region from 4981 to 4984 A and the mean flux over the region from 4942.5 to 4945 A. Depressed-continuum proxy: 1.28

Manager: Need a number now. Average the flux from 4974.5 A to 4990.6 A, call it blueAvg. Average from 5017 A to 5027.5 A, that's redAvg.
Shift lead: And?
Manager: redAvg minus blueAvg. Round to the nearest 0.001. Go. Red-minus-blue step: 0.062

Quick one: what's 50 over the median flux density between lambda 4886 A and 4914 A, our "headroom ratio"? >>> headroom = 96.8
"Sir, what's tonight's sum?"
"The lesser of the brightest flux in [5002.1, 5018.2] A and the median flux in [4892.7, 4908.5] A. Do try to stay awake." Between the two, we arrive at 0.518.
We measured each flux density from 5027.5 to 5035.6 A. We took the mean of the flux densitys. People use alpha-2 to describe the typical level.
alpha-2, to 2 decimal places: 0.65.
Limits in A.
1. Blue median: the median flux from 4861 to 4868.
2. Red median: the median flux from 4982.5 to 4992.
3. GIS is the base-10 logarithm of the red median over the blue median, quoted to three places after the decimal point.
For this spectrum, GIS 0.057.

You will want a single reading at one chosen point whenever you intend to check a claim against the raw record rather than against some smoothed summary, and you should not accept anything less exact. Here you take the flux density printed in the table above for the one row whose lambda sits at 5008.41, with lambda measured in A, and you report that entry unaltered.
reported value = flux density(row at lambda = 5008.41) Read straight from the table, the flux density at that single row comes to 0.603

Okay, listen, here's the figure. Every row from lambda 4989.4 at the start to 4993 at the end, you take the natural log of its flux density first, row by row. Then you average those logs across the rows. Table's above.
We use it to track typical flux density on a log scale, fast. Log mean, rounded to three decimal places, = -0.542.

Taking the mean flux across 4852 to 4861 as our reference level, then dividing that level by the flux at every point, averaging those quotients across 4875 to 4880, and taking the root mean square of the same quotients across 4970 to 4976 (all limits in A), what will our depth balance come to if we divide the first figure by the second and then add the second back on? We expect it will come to 2.007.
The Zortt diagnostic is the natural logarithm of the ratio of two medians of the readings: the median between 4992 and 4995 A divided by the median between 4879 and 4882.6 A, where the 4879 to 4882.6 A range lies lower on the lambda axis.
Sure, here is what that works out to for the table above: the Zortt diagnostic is 0.13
